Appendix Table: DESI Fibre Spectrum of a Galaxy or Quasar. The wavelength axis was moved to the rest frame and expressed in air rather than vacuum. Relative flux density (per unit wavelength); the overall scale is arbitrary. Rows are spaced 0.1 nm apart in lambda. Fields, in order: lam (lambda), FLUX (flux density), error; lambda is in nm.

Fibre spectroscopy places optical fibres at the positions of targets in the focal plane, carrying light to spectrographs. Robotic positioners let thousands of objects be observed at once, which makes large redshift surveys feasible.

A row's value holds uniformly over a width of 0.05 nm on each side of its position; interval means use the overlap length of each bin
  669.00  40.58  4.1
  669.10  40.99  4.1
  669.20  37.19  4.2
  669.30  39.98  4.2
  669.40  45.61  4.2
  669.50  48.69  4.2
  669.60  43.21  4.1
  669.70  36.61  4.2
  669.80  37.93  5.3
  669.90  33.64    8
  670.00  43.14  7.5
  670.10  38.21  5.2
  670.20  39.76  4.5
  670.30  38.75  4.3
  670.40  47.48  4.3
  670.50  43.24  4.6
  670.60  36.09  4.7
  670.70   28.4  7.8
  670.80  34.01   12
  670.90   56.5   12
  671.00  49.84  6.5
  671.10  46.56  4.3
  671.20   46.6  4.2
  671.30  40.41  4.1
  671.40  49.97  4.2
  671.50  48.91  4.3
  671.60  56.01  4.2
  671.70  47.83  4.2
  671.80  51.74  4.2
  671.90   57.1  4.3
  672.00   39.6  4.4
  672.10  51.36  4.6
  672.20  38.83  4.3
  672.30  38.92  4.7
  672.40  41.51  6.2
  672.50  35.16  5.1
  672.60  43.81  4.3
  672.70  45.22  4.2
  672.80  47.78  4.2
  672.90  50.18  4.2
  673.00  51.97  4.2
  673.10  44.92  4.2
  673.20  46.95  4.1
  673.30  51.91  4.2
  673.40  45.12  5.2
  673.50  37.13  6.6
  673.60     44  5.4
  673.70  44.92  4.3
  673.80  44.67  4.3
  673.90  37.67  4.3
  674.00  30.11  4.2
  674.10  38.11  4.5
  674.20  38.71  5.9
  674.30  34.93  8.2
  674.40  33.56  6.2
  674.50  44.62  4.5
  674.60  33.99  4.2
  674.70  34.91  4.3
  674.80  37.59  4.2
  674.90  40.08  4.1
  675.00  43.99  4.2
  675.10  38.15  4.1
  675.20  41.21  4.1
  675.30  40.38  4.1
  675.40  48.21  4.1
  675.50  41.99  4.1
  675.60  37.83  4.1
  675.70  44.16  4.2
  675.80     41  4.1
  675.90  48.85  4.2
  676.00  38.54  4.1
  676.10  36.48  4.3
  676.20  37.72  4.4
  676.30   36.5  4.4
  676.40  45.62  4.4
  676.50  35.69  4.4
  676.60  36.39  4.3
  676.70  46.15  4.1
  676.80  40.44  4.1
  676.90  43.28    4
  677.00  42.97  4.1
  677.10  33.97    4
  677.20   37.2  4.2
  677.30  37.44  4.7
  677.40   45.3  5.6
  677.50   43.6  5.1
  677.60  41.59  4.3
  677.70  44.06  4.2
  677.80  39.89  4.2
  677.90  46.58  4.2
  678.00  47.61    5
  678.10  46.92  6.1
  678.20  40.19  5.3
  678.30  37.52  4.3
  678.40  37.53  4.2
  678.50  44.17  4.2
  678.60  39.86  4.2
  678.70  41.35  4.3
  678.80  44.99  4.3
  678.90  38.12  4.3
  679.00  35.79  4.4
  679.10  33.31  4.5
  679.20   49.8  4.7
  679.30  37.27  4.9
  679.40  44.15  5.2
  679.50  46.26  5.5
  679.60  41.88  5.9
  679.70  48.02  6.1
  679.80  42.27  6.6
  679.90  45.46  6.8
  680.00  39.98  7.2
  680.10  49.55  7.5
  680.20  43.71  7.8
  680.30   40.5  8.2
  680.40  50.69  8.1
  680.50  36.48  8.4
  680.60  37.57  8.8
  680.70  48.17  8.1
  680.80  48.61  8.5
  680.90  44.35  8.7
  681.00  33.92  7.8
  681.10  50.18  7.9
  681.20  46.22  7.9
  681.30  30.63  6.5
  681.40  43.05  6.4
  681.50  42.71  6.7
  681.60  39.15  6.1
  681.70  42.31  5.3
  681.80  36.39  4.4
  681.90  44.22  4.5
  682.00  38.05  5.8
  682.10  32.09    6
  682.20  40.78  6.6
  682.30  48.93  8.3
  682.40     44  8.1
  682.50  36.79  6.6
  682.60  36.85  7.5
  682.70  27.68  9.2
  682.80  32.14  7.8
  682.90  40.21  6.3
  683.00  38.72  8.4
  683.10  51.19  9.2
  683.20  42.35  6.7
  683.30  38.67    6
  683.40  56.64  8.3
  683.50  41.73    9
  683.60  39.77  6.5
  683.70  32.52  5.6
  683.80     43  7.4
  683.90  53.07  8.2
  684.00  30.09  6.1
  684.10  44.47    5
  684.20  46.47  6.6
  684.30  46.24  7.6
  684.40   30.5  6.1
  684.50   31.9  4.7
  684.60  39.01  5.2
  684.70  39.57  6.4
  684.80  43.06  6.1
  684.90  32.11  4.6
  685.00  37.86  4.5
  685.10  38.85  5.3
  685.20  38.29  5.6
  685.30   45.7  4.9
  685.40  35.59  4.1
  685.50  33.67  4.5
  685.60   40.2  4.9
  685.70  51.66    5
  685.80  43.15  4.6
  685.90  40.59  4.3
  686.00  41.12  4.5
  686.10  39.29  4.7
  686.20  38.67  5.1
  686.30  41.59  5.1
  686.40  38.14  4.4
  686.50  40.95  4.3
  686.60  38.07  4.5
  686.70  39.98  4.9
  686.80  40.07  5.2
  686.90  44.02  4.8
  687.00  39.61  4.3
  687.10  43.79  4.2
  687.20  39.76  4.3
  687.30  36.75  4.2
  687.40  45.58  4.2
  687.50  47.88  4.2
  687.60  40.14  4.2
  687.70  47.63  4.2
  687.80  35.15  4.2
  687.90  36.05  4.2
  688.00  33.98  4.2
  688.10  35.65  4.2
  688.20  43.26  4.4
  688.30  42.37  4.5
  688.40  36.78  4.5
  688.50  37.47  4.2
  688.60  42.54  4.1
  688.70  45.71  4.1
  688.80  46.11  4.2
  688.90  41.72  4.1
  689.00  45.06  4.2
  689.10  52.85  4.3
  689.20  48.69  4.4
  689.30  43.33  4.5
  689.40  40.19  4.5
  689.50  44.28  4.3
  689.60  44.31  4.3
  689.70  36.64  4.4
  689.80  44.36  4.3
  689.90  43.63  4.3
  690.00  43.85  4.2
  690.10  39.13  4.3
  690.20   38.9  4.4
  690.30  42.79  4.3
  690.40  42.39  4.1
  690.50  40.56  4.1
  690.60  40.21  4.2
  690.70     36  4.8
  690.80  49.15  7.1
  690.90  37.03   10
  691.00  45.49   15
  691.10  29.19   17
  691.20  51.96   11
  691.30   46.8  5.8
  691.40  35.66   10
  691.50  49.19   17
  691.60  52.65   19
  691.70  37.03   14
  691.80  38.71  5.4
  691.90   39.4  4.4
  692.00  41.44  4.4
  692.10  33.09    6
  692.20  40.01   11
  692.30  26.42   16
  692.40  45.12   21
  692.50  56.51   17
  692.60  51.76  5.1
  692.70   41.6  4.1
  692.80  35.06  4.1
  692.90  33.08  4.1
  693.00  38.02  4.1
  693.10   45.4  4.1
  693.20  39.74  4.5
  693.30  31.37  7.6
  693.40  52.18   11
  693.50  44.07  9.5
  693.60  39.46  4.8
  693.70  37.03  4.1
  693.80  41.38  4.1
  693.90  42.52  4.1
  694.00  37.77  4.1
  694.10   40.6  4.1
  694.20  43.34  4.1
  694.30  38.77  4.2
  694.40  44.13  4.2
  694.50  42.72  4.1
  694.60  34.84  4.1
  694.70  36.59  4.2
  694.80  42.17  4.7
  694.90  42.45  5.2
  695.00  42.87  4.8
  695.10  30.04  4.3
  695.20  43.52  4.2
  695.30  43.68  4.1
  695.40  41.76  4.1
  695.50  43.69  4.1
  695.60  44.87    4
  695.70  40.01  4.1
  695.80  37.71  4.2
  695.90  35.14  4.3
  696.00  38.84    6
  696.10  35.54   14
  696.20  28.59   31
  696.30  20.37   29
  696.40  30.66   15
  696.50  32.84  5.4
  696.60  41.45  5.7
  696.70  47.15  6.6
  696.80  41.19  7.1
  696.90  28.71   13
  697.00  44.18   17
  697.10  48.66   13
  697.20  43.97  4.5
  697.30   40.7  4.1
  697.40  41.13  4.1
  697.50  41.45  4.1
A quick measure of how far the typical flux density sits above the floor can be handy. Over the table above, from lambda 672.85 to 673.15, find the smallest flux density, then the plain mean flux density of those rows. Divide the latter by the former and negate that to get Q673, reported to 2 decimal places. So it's -1.09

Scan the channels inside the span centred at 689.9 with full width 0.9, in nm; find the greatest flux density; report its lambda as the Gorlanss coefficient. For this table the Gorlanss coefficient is 689.80 nm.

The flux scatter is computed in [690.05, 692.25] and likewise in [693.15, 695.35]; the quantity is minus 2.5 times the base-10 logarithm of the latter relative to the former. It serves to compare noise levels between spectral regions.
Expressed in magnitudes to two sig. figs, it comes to 0.25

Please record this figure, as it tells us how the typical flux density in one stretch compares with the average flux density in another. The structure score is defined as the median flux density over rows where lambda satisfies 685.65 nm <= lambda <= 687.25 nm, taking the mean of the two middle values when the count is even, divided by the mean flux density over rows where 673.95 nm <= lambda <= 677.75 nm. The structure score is 1.01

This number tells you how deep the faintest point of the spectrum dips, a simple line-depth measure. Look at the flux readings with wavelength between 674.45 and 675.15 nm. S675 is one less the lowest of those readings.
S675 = -33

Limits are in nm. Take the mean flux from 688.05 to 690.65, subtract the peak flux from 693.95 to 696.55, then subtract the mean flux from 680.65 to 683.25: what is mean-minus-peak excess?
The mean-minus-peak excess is -43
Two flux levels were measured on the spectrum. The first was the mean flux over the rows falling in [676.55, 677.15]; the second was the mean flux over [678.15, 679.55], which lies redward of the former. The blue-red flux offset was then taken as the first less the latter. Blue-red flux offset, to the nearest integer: 0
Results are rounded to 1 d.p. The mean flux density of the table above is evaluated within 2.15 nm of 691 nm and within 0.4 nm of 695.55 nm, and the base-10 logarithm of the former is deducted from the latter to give 39.7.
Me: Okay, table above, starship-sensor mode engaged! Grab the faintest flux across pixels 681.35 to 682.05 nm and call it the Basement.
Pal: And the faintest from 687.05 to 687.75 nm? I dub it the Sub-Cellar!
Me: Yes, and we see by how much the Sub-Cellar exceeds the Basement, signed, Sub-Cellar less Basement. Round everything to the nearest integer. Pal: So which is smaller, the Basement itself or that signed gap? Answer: 0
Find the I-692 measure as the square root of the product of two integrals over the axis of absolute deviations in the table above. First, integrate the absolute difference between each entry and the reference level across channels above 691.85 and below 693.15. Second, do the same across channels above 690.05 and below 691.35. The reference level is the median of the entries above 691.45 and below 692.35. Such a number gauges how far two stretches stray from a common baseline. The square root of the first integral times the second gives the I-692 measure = 6.9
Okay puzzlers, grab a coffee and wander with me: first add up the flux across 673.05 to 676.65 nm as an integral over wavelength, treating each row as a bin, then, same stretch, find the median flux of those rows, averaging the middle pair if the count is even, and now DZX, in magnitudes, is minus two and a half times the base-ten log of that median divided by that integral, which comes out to 1.4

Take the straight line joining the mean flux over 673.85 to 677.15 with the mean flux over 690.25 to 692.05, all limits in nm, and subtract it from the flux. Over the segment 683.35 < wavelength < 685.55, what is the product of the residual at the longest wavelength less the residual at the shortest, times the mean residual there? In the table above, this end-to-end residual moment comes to 21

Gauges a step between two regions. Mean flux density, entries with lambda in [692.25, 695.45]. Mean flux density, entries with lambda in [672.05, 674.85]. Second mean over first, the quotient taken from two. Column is 0.98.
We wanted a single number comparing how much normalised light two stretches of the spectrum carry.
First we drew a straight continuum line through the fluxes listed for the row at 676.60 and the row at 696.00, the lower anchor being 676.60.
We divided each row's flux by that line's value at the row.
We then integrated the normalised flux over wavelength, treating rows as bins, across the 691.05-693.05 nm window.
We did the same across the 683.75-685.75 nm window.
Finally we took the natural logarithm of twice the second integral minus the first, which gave 0.76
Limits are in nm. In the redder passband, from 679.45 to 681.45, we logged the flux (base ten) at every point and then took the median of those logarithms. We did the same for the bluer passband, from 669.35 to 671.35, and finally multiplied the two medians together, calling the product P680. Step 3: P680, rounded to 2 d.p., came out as 2.66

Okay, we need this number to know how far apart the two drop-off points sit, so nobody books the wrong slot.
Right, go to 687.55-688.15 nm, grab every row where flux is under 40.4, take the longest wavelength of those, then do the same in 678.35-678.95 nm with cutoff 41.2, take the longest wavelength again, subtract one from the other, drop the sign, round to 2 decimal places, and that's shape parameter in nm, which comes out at 9.20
